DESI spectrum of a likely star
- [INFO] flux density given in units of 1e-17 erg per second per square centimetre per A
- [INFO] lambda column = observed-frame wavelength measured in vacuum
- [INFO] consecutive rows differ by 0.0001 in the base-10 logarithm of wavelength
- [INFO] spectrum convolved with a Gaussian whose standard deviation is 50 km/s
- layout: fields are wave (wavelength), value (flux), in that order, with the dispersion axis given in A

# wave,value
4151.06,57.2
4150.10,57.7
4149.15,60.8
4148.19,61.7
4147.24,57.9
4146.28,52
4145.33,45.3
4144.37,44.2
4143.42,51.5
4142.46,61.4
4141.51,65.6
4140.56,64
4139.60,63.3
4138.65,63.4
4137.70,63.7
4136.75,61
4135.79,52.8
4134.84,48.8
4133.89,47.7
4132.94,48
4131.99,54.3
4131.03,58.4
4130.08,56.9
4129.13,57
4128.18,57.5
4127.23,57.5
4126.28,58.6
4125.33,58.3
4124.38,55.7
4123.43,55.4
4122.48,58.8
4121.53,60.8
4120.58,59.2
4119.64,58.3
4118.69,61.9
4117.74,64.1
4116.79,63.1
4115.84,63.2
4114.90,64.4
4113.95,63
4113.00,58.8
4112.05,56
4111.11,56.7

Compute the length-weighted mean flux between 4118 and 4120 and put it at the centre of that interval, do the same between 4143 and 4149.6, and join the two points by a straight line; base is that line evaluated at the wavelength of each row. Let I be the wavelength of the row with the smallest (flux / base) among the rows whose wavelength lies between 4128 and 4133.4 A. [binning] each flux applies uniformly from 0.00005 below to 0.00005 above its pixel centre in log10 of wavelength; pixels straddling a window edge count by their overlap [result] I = 4132.94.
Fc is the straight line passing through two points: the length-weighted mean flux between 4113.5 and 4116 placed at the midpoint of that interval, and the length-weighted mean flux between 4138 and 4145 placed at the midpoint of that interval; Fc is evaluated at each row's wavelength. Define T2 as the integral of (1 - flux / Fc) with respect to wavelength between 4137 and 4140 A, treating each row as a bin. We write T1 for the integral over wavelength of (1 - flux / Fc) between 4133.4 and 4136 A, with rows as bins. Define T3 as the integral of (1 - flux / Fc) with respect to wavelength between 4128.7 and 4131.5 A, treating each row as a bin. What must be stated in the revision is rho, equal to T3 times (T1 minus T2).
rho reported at 0.11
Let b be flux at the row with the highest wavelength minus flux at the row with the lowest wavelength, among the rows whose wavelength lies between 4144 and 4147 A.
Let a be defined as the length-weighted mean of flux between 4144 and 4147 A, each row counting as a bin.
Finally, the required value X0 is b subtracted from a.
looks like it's 40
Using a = 48.0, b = 8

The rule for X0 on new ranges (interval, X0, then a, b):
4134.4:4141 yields 44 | 59.6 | 15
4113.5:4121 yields 66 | 62.2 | -4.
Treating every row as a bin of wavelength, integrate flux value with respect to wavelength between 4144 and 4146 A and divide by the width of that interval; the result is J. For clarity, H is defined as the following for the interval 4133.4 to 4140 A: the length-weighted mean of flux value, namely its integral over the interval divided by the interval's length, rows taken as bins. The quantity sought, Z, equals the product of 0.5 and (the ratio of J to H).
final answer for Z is 0.40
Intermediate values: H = 57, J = 45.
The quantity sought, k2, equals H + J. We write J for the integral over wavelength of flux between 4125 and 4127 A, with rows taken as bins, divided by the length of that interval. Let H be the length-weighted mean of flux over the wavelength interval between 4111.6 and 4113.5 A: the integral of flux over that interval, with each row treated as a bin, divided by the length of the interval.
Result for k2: 116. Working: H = 57.3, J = 58.4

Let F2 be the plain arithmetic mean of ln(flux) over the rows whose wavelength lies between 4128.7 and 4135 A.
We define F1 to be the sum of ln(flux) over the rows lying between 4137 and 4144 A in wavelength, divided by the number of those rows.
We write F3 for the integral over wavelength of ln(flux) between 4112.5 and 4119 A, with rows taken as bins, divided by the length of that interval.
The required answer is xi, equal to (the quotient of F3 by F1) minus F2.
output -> -2.96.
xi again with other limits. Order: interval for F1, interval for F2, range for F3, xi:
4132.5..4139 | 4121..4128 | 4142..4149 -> -3.06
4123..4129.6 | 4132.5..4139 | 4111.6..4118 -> -2.98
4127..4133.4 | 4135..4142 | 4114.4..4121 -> -3.10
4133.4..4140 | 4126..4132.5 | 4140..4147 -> -3.06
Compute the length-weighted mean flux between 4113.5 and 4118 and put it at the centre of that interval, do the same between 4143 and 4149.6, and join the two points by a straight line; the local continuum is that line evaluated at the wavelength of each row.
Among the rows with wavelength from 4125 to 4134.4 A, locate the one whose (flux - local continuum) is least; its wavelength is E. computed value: 4132.94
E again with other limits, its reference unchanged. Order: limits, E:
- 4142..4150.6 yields 4144.37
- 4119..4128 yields 4123.43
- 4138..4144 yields 4143.42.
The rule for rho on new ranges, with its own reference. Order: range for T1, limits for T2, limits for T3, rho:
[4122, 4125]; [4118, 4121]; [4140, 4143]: -0.03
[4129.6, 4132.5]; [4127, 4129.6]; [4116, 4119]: 0.00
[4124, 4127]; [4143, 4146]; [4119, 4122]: -0.05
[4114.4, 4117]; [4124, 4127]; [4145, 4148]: -0.05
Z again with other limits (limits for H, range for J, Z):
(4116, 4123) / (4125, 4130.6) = 0.47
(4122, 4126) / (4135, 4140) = 0.53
